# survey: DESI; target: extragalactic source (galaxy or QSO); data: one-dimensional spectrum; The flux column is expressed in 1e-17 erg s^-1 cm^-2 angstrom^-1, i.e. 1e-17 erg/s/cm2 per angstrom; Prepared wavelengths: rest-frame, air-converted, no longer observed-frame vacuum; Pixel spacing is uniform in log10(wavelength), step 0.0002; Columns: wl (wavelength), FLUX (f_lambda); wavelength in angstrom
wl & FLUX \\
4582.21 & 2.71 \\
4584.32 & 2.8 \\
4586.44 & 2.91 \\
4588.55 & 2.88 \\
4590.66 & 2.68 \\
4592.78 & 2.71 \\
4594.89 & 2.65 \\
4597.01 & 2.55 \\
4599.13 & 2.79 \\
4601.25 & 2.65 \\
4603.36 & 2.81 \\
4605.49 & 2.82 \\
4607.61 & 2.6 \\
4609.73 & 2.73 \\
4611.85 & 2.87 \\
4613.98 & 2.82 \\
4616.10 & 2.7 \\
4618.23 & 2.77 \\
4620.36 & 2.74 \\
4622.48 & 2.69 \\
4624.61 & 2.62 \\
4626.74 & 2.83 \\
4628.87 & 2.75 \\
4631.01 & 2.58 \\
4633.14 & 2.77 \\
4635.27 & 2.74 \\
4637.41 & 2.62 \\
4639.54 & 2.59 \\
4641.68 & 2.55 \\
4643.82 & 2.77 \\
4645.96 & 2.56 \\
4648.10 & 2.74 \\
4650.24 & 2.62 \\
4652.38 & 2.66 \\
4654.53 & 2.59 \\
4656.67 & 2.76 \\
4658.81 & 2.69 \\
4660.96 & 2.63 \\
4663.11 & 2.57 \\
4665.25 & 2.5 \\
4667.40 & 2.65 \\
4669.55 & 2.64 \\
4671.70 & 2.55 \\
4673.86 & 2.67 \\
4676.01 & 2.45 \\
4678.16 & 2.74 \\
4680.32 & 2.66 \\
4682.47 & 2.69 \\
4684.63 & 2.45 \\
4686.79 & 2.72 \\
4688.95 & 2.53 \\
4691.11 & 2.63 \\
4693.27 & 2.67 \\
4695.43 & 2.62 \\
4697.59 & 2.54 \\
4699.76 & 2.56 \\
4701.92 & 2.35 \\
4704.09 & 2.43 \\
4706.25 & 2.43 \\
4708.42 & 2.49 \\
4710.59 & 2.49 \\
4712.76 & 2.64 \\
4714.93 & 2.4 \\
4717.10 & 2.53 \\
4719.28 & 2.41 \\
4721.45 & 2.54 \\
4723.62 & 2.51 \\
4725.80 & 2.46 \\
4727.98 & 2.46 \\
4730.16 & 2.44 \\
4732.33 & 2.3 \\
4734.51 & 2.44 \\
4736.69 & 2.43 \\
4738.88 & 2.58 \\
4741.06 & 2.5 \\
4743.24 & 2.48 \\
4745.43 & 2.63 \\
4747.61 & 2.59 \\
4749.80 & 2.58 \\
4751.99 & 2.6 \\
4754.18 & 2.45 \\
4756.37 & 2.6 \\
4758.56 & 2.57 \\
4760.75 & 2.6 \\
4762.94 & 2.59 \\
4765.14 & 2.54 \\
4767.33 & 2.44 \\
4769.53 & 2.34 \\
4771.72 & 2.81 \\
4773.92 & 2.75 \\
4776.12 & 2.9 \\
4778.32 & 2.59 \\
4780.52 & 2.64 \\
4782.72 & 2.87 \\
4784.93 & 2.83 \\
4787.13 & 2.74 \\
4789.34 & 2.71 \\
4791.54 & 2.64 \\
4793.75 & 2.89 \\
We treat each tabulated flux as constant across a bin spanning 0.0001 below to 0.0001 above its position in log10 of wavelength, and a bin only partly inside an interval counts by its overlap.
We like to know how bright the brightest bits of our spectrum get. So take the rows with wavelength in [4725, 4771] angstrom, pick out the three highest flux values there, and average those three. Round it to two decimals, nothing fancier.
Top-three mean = 2.61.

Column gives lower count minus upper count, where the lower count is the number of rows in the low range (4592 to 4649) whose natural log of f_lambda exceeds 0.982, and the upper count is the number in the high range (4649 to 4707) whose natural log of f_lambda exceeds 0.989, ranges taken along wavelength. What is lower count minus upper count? 12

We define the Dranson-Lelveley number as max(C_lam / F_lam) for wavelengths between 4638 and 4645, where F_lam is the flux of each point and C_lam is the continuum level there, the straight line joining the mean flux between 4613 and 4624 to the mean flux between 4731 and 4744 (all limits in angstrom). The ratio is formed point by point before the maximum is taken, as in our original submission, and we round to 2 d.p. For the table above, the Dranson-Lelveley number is 1.05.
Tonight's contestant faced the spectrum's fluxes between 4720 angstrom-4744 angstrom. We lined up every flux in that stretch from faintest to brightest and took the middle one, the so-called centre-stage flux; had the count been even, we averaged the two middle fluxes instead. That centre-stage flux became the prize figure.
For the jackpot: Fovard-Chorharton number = 2.46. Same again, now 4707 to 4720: 2.49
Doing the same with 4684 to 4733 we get 2.49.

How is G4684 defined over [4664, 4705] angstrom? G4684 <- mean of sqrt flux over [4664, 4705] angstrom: 1.61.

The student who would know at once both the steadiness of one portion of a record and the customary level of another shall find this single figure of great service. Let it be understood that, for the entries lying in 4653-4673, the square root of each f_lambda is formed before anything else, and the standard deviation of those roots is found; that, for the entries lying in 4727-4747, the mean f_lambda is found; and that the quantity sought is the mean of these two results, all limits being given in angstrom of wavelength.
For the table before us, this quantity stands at 1.25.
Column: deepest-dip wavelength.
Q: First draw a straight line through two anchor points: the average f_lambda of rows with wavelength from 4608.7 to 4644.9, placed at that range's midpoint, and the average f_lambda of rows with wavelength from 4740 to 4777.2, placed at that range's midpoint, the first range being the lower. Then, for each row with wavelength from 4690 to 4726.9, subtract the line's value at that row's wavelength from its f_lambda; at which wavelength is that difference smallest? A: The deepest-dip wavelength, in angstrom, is 4701.92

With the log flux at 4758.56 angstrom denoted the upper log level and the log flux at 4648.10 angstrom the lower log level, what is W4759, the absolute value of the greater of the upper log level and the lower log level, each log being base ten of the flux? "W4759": 0.438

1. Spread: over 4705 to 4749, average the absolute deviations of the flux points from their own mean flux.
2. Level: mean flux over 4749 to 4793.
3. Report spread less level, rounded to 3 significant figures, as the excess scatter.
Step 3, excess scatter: -2.58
